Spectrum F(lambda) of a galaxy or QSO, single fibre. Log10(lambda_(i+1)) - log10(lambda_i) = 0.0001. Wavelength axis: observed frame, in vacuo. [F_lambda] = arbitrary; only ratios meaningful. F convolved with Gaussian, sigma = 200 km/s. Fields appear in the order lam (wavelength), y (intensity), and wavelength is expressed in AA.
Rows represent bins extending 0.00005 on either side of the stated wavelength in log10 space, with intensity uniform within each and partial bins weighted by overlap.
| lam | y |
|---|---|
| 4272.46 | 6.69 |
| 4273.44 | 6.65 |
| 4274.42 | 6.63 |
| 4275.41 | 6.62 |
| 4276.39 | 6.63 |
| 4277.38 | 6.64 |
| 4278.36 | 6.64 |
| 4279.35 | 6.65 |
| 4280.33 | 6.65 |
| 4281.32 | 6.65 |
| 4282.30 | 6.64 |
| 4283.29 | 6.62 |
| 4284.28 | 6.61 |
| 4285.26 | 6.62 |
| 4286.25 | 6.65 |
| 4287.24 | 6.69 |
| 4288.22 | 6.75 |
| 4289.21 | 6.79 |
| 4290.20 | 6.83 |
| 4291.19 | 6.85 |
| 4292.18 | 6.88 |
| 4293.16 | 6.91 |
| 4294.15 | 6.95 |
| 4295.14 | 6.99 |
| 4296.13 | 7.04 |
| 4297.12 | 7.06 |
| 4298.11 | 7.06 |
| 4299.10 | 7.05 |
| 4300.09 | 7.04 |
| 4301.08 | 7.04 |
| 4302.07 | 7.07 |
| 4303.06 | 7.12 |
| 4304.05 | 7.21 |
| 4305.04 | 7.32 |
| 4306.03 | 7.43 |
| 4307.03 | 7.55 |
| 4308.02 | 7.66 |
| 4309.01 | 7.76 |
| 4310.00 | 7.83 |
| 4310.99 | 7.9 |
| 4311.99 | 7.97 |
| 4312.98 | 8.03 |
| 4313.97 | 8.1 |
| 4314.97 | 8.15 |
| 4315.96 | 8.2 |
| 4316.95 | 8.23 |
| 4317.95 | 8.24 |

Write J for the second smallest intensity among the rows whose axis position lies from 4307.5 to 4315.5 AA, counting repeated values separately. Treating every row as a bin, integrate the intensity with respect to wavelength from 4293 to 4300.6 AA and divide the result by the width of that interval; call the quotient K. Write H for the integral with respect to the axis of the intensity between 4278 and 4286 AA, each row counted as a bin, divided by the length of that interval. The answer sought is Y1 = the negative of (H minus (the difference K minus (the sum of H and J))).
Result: -14.0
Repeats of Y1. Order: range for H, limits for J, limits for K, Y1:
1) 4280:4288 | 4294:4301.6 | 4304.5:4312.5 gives -12.6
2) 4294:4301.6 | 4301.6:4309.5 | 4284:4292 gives -14.4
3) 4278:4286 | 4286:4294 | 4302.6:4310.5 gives -12.5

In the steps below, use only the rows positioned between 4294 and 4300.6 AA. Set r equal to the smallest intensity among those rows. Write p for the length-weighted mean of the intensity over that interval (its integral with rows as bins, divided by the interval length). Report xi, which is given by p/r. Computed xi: 1.01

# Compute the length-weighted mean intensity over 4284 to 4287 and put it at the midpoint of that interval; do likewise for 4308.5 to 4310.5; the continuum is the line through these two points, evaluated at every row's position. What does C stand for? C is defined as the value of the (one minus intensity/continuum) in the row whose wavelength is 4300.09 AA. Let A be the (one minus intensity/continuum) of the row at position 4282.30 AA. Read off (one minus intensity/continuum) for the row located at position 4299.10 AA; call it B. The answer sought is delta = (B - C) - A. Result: 0.02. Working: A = -0.03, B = 0.035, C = 0.04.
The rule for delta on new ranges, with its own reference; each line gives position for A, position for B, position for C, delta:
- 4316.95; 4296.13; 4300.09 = -0.02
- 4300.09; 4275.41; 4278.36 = -0.06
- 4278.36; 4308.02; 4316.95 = 0.07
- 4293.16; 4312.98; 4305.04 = -0.06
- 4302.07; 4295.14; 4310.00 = -0.04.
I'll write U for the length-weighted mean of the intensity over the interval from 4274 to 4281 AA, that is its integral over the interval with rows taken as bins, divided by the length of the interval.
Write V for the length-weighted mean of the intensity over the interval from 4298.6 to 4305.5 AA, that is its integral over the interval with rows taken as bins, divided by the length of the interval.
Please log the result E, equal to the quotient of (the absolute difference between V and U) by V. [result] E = 0.07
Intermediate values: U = 6.63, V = 7.12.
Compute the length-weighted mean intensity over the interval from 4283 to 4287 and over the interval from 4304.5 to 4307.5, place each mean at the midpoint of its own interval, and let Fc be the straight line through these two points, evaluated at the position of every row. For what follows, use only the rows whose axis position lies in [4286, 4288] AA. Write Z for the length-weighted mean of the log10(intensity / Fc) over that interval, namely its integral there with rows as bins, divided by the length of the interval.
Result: -0.001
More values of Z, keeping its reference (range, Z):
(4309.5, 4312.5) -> 0.017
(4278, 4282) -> 0.014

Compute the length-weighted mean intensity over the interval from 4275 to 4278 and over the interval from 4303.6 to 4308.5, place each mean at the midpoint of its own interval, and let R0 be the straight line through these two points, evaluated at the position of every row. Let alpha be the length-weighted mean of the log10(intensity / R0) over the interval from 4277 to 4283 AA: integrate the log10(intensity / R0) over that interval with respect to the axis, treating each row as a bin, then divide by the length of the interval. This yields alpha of -0.006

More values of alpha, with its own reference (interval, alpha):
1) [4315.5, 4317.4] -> 0.028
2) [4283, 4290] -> -0.014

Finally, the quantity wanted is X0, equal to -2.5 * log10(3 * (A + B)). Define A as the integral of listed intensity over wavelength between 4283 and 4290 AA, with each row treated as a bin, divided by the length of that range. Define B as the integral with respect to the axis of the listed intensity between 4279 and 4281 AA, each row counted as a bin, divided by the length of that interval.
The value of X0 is -4.01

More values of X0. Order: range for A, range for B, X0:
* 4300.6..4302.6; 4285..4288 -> -4.04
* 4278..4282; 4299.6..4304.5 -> -4.04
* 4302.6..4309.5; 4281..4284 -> -4.06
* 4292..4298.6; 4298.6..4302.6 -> -4.06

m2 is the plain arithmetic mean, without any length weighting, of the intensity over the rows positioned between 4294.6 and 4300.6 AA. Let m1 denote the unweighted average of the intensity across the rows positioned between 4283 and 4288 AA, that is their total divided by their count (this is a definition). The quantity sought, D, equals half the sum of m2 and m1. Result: 6.84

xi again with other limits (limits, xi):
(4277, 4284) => 1.00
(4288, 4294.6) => 1.02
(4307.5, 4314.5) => 1.03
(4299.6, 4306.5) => 1.02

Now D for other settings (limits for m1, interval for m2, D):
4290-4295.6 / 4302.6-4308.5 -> 7.14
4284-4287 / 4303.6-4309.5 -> 7.06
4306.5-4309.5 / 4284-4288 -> 7.15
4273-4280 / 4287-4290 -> 6.69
